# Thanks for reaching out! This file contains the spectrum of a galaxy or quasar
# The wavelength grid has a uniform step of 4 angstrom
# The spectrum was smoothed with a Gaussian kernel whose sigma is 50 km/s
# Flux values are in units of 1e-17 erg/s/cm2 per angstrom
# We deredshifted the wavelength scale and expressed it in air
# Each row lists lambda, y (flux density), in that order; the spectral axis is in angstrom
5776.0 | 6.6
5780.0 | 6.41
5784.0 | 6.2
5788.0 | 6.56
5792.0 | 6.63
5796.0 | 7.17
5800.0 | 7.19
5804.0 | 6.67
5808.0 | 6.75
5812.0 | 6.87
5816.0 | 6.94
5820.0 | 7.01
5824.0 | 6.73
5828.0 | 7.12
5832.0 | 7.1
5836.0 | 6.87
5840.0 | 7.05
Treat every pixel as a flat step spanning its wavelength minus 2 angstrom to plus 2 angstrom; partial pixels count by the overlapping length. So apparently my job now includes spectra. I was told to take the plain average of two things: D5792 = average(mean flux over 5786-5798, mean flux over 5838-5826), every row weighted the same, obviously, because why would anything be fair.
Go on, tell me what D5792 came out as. 6.91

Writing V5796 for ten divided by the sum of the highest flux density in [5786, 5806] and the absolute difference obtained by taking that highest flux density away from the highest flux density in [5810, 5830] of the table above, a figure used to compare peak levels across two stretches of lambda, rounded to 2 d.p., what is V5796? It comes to 1.38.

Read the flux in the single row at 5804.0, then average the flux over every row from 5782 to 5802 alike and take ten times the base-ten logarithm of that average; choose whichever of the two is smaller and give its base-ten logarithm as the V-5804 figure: 0.824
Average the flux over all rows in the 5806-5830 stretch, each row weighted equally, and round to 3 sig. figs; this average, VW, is 6.90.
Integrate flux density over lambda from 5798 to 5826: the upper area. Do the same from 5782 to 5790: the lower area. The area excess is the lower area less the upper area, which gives -142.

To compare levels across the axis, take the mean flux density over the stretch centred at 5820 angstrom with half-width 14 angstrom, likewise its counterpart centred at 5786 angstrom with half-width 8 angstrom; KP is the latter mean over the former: 0.93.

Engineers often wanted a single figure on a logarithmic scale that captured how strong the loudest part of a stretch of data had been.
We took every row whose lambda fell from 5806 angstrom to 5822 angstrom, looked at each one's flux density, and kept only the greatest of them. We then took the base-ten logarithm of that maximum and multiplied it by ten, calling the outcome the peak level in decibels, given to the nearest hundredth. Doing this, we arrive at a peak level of 8.46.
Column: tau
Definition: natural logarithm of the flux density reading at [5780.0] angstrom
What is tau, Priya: 1.86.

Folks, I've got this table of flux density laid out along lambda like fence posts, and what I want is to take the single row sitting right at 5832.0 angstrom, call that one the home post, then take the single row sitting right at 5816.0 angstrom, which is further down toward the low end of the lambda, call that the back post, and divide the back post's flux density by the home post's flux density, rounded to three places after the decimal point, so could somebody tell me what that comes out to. 0.977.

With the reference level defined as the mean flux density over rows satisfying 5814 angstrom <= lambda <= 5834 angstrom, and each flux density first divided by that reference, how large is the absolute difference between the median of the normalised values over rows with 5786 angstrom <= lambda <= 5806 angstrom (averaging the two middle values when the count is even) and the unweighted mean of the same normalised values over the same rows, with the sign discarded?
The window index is 0.025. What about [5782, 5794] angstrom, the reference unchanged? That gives 0.014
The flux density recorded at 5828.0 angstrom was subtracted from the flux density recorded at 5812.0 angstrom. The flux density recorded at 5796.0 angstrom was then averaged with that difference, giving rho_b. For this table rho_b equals 3.46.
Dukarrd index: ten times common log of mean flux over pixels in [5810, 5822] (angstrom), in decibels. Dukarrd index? 8.41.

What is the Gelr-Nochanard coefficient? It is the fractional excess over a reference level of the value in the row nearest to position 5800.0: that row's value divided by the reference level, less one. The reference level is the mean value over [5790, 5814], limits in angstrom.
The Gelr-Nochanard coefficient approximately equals 0.05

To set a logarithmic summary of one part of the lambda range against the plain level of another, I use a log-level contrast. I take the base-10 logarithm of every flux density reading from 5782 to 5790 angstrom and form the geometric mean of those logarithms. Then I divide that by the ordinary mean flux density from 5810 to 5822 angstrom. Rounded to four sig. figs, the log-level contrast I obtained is 0.1159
